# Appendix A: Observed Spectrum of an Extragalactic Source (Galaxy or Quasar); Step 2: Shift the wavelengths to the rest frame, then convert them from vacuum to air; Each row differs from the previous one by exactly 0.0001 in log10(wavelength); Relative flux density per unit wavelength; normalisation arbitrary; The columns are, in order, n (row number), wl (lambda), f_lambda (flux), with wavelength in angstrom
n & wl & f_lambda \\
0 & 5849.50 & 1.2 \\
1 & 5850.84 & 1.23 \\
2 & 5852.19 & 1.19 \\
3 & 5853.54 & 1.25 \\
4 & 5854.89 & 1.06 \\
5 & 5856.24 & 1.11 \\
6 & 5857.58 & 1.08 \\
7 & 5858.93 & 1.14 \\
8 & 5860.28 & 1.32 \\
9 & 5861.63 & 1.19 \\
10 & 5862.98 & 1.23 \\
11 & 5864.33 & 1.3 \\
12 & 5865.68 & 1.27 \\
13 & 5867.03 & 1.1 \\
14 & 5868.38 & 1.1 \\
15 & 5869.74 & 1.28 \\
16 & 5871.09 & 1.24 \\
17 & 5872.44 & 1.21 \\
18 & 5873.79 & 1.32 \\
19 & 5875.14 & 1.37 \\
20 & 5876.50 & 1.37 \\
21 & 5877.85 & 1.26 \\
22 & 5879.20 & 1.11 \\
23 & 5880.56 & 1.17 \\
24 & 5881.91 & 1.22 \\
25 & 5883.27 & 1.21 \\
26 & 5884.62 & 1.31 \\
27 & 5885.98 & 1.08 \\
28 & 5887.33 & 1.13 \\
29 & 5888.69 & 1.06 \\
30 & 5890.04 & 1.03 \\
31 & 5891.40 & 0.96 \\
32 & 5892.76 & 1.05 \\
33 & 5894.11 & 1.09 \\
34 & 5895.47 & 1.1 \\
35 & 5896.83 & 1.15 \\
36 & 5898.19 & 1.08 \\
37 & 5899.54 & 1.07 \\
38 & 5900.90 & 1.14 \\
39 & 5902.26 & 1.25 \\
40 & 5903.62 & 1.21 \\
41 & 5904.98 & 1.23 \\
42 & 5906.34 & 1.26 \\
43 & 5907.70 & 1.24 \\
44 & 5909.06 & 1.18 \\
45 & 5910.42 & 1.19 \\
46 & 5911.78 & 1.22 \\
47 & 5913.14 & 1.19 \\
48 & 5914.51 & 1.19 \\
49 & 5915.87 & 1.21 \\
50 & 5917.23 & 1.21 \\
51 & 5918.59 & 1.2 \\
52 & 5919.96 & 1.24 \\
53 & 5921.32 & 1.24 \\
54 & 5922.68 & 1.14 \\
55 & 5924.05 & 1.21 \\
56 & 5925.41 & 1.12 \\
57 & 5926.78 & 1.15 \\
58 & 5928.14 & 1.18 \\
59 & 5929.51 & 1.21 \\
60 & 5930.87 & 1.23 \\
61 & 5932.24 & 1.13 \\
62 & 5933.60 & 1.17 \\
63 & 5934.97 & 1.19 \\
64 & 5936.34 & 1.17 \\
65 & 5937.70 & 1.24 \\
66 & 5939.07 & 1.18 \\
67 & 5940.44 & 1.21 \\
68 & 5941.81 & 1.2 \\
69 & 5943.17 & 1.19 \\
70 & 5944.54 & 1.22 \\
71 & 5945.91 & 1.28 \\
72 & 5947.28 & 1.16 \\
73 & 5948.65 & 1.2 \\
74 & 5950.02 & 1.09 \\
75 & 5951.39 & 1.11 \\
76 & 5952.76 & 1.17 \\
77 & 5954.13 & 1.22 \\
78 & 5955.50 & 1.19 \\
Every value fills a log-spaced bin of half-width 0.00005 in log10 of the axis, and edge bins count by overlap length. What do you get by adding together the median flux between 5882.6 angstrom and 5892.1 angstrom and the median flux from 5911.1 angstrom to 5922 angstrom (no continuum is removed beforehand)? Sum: 2.29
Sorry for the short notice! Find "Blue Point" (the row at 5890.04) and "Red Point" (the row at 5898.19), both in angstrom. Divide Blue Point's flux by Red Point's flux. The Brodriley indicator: 0.95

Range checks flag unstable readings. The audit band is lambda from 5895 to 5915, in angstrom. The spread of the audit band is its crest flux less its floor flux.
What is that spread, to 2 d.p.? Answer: 0.19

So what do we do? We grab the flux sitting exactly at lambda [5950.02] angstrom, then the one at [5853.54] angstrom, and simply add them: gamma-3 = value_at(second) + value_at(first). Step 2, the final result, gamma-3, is 2.34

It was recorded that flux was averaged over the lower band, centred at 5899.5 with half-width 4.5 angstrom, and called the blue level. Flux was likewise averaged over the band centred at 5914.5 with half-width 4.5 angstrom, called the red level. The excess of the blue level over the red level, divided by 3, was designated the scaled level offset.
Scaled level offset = -0.020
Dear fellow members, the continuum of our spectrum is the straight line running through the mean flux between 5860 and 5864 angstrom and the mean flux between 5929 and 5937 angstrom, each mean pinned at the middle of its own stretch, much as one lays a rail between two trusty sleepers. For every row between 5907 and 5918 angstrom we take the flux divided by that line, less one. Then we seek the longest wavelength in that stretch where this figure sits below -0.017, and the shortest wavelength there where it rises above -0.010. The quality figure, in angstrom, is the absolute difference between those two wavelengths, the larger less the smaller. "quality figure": 1.4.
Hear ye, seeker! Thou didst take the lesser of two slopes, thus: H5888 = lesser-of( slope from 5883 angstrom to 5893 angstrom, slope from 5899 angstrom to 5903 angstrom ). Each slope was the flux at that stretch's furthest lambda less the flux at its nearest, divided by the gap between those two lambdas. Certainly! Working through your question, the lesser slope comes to -0.02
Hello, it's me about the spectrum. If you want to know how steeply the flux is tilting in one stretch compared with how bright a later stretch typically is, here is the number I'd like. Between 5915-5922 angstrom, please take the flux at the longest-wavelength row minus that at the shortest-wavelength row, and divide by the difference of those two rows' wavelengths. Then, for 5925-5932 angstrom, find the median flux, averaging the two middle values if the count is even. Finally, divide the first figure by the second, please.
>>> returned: 0.00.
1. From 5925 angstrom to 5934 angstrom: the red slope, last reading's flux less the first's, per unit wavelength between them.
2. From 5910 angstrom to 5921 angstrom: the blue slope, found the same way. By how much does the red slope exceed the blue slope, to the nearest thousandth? 0.001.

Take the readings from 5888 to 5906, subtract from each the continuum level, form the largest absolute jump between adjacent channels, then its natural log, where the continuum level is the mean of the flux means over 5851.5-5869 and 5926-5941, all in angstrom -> -2.2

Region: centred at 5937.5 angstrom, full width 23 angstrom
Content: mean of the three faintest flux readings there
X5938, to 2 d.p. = 1.15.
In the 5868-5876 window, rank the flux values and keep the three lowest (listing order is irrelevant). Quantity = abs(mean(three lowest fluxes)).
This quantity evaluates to 1.18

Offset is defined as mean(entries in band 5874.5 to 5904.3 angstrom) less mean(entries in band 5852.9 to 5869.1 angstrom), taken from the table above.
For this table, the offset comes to -0.024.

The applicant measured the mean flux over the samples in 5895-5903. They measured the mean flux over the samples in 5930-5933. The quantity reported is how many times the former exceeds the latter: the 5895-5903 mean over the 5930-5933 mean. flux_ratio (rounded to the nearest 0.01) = 0.96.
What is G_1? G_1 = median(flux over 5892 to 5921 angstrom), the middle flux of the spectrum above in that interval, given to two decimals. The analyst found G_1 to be 1.19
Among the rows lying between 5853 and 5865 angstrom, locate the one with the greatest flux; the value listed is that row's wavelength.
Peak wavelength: 5860.28 angstrom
